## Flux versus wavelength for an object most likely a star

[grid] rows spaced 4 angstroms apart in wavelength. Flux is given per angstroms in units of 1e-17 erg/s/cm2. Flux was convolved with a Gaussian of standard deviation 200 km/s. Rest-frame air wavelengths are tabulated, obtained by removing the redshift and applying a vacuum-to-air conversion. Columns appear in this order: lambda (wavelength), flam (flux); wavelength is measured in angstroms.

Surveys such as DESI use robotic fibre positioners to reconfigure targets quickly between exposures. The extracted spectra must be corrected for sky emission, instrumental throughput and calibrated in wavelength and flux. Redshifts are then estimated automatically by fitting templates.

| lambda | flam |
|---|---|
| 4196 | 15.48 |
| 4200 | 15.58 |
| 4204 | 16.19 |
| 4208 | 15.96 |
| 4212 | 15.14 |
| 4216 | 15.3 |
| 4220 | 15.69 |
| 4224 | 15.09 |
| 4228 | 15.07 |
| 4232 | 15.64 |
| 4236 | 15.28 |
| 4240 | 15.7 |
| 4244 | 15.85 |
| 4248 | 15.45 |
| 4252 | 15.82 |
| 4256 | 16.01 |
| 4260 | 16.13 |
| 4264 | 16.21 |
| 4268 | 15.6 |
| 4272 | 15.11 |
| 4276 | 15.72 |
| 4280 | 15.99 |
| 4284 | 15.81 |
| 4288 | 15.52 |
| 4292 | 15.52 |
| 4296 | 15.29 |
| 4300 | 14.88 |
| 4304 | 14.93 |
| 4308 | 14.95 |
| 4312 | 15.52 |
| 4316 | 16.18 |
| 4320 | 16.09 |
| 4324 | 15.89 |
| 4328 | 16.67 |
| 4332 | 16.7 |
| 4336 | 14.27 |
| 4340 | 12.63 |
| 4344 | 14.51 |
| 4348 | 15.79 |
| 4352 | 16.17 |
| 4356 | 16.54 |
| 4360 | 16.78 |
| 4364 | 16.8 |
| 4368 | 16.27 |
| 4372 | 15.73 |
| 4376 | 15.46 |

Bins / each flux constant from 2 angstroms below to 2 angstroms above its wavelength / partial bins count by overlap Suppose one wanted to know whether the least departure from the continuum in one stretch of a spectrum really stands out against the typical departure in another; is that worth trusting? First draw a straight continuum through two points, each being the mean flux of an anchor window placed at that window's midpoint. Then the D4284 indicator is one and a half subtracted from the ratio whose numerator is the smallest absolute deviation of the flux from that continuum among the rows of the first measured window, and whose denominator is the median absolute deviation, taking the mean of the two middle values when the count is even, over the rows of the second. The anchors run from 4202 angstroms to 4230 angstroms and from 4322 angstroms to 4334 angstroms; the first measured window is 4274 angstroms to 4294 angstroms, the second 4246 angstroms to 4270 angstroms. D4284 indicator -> -1.4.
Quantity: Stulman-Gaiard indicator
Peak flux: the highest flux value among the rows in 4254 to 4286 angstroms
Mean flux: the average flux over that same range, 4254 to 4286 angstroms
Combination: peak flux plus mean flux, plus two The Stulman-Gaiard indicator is 34.0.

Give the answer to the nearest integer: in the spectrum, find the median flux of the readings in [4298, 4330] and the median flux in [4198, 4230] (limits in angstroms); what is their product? 242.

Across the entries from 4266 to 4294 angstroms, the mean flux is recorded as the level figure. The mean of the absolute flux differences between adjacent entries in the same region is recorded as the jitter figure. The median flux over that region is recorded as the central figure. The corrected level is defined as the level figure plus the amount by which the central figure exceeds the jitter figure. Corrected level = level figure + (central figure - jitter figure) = 30.9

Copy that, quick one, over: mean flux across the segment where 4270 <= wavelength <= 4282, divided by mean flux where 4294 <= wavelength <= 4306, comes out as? 1.04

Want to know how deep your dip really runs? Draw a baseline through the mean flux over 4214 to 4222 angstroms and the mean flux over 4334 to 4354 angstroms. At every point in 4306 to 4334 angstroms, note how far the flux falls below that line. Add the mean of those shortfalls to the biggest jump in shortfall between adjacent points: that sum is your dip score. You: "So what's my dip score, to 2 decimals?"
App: -0.36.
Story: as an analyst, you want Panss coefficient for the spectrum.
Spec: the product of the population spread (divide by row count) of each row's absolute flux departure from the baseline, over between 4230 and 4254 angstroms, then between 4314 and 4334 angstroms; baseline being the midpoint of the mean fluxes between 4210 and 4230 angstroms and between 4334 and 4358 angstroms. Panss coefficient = 0.065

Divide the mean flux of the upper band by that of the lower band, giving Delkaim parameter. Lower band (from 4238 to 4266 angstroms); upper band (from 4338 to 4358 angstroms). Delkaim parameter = 0.95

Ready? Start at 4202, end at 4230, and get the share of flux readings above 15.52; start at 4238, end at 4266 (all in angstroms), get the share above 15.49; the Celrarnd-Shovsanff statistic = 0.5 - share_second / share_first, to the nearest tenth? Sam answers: -1.5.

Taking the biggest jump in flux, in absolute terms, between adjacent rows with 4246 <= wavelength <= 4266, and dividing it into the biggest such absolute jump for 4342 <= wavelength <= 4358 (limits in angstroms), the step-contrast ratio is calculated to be 3.5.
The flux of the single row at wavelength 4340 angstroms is 12.63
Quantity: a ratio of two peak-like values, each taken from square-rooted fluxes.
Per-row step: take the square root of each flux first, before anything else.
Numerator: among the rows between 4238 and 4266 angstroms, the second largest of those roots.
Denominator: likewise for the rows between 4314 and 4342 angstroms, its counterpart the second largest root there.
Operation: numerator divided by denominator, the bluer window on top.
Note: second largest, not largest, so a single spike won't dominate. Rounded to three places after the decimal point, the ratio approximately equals 0.984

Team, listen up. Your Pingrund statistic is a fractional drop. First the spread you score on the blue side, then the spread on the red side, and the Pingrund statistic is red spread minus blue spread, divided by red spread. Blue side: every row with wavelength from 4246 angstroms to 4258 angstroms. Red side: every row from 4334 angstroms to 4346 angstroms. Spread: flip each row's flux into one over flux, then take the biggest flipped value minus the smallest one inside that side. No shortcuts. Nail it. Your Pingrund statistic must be 0.78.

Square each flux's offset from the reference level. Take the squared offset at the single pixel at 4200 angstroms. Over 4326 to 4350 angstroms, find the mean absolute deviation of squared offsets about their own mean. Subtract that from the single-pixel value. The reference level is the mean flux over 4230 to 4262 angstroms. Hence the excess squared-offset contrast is -2.4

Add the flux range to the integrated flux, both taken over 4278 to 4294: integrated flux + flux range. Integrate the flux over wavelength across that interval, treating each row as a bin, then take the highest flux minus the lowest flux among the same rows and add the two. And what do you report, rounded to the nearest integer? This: 252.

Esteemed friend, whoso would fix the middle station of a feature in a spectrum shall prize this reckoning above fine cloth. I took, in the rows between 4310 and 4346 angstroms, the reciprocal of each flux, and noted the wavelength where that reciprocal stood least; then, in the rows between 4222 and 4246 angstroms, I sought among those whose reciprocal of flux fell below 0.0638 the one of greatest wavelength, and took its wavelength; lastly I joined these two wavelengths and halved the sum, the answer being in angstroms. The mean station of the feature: 4288 angstroms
